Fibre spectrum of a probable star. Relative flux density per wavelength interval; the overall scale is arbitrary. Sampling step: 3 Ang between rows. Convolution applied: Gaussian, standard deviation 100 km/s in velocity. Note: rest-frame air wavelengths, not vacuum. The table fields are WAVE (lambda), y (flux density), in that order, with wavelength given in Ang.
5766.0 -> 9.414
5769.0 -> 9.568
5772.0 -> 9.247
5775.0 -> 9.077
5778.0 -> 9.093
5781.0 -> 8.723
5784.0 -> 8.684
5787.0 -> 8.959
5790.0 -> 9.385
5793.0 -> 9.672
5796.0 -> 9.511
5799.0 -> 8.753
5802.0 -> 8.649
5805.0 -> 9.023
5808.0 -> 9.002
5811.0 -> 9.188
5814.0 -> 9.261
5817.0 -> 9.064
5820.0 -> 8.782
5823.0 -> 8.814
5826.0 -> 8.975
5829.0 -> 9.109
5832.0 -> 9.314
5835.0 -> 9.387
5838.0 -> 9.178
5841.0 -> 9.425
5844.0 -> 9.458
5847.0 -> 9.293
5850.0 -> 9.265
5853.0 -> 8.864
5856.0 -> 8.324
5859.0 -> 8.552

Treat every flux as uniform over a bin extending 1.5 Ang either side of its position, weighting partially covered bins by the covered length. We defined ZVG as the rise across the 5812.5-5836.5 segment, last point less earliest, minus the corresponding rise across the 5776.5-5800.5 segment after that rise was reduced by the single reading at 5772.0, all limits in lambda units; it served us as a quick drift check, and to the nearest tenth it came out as 9.7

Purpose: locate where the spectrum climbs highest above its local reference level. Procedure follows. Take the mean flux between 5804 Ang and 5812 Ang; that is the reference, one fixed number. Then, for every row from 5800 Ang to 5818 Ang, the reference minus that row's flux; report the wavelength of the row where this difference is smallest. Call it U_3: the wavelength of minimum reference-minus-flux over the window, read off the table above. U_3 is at 5814.0 Ang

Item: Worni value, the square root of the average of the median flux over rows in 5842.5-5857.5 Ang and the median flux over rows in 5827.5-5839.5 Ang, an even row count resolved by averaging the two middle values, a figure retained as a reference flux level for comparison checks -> 3.04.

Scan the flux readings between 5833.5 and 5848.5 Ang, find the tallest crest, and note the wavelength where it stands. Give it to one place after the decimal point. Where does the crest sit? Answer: 5844.0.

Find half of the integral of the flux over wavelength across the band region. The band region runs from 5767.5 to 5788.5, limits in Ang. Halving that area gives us 95.0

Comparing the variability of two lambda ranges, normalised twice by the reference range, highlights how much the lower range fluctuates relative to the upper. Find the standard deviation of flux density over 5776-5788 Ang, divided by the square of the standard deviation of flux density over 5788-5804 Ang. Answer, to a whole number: 1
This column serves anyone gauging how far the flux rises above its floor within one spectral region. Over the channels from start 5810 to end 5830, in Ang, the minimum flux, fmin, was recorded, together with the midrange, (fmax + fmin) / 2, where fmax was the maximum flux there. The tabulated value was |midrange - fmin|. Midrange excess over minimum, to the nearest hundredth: 0.24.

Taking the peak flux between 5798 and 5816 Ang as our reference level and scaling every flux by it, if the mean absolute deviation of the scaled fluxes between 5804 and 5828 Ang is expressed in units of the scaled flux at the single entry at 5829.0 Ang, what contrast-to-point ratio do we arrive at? 0.013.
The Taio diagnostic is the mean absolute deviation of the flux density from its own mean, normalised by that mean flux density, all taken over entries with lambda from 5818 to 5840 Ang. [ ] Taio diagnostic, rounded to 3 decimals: 0.021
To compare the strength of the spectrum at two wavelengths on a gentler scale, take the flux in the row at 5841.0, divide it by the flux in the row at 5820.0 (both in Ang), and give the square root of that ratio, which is 1.04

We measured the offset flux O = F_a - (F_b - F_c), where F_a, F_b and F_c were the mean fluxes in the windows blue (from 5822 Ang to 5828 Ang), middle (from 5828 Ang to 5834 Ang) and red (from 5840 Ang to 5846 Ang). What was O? 9.1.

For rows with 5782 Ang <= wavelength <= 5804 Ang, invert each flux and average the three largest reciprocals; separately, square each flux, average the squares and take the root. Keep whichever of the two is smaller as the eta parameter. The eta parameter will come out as 0.115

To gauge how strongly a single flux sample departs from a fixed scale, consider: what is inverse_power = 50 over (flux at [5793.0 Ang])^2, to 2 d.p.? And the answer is 0.53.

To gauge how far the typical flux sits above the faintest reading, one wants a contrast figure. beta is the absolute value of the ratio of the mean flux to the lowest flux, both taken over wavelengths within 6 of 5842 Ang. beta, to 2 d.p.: 1.02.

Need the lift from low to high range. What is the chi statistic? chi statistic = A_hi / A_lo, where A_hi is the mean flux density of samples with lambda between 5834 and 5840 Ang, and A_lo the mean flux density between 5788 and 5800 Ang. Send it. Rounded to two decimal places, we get 0.99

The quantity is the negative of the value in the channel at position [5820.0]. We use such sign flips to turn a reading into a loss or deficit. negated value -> -8.78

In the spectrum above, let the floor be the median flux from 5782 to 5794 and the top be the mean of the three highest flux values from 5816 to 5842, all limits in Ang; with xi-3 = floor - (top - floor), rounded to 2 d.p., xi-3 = 8.97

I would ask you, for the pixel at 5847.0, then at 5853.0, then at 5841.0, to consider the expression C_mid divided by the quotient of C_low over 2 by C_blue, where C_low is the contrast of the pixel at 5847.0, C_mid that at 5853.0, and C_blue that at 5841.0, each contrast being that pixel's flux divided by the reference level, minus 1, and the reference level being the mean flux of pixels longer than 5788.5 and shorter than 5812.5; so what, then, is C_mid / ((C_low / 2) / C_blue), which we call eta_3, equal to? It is -0.12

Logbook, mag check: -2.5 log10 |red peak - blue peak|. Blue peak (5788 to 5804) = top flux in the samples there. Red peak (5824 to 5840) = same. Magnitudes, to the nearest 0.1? 1.4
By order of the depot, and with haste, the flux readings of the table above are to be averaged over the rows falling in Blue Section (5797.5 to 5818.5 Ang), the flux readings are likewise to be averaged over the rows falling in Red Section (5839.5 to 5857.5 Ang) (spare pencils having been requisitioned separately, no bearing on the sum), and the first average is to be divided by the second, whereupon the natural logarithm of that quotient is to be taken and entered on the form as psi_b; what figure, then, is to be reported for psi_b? -0.013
